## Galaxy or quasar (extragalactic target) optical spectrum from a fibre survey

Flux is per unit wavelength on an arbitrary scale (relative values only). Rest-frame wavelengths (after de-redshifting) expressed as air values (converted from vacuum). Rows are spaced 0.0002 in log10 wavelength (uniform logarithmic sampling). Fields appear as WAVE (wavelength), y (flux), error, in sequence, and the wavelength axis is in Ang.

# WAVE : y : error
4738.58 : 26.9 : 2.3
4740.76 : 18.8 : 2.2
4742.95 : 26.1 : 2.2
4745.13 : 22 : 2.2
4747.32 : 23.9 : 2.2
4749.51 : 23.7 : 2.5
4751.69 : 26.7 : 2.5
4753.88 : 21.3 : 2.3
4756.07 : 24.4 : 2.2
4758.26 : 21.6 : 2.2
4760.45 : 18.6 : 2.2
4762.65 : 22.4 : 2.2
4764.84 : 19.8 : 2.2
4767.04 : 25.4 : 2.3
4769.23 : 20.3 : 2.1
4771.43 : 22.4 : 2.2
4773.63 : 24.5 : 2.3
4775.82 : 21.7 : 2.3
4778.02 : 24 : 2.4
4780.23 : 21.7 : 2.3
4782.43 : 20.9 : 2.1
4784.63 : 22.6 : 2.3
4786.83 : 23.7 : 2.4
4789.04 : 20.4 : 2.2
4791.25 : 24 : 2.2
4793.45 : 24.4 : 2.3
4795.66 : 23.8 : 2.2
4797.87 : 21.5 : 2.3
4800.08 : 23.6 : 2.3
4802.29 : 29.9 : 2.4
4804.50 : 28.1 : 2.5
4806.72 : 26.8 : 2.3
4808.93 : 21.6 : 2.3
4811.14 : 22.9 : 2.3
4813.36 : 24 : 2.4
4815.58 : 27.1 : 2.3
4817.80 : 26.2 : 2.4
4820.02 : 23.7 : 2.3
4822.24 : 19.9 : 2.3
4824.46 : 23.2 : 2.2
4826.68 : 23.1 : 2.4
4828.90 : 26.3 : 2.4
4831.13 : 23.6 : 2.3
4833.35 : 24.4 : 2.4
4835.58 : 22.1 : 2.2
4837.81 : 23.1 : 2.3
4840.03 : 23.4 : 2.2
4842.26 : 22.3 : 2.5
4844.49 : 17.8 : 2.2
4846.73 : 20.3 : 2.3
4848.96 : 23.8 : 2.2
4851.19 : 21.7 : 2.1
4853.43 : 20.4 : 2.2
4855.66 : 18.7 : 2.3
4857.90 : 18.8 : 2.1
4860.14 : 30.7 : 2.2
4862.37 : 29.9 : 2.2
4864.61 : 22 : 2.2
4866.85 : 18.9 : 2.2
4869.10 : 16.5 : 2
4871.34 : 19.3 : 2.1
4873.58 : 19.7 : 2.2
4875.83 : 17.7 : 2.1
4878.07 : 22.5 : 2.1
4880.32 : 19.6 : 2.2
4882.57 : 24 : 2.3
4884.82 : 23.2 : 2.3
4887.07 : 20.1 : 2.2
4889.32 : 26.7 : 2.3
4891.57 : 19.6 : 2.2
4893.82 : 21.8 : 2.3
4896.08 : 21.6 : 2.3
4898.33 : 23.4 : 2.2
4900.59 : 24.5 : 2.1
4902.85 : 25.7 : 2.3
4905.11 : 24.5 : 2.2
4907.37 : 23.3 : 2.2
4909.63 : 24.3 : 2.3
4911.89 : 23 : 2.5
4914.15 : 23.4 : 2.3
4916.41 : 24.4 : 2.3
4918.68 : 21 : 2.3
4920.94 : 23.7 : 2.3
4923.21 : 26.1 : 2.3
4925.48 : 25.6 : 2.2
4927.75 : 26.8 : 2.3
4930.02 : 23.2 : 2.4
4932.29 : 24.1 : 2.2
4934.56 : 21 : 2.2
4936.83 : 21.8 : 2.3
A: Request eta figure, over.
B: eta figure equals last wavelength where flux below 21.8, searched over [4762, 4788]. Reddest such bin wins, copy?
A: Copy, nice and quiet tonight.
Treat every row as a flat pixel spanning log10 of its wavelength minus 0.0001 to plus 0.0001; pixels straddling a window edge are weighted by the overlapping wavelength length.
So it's 4782.43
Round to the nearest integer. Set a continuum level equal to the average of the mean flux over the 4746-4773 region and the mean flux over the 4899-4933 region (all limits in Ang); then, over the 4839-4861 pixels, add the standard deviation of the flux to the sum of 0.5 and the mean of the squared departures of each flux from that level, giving 19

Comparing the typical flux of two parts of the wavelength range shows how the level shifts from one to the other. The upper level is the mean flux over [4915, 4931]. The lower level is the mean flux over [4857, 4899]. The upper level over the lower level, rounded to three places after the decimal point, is 1.114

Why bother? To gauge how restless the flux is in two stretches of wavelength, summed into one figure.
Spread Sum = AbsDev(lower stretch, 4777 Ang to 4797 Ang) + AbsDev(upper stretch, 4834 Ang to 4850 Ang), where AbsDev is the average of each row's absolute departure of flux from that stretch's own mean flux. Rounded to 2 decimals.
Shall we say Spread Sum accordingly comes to 2.86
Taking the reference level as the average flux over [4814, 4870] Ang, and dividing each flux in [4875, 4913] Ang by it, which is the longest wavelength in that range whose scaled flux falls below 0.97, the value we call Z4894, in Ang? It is 4896.08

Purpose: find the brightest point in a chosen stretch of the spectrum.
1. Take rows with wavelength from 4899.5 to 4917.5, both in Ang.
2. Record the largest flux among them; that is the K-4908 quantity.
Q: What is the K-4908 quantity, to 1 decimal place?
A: 25.7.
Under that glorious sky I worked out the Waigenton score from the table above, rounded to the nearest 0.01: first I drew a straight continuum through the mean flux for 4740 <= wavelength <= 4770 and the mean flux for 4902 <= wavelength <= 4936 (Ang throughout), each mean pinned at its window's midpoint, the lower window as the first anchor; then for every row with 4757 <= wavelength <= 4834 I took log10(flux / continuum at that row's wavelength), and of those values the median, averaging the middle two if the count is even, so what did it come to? 0.01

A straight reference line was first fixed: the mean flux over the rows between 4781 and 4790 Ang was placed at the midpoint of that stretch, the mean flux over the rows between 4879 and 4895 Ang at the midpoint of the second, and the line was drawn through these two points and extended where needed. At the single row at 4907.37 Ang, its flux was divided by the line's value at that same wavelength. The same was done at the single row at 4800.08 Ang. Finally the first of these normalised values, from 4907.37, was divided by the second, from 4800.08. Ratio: 1.0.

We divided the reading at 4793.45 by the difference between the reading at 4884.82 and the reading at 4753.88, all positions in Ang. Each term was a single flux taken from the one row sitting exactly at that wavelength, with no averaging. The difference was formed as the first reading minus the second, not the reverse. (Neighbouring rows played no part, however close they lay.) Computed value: 13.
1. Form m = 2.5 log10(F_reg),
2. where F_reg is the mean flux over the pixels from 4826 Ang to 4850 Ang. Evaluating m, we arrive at 3.39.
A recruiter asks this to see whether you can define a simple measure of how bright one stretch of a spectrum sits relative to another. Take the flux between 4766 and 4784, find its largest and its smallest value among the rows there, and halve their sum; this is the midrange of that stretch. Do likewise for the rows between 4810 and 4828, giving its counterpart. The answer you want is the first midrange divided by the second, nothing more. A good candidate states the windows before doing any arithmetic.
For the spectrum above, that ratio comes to 0.97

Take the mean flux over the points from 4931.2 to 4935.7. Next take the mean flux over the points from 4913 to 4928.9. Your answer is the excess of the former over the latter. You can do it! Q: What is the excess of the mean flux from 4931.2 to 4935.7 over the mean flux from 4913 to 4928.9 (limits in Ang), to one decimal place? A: -1.9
